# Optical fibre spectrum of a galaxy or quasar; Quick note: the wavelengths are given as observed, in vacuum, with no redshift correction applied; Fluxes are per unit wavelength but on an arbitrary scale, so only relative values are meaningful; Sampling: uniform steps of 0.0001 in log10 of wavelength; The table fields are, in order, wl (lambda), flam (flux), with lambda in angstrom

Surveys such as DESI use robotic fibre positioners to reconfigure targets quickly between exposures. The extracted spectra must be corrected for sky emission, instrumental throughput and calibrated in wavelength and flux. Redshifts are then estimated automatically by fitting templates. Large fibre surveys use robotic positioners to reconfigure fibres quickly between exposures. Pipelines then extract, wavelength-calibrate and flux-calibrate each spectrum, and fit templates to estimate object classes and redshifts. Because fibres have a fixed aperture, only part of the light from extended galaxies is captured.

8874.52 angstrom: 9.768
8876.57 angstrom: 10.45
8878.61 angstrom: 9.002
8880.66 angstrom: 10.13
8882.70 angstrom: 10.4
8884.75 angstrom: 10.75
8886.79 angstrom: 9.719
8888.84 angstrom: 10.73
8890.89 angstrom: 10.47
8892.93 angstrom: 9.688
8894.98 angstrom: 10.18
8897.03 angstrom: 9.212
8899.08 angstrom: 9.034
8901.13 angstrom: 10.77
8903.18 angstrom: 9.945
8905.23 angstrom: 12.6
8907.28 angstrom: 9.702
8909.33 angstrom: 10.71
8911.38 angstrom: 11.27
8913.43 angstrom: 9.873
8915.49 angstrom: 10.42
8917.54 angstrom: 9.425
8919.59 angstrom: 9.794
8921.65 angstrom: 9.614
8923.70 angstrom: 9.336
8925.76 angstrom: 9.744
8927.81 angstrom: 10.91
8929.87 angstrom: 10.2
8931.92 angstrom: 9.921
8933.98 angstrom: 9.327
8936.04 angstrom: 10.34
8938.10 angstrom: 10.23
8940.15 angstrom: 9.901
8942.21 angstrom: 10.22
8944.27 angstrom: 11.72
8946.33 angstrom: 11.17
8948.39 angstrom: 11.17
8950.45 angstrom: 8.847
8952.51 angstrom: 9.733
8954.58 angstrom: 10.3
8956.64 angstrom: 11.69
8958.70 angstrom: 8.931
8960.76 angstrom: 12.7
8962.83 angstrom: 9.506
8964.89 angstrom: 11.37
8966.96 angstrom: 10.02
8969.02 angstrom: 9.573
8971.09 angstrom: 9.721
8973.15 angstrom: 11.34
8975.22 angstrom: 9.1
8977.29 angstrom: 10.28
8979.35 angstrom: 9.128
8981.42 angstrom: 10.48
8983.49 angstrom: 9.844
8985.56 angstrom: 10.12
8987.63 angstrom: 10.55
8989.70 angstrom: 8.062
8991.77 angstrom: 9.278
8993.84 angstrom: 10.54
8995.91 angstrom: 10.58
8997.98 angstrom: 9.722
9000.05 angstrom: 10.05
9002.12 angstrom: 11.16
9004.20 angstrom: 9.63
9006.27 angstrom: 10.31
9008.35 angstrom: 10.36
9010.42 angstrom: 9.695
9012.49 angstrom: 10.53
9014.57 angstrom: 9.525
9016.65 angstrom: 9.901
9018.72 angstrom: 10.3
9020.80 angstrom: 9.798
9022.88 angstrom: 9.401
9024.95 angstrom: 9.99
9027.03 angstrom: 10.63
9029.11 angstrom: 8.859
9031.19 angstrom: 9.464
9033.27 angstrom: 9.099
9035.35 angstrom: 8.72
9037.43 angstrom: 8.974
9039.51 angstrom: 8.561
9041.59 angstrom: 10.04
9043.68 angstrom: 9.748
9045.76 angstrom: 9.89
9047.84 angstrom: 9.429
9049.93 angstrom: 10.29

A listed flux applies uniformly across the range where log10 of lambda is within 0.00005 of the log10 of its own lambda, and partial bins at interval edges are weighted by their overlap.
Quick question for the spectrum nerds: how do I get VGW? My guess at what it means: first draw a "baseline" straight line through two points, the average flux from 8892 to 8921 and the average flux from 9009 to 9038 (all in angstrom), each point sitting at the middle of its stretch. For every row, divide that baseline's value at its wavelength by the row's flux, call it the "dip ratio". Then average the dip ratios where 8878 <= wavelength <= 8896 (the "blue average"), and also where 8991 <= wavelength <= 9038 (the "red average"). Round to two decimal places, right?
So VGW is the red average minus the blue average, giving -0.03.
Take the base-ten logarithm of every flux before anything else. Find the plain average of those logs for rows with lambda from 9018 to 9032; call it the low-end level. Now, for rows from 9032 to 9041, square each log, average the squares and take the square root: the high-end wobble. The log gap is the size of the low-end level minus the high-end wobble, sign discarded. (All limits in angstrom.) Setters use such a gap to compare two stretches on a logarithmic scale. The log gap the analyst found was 0.043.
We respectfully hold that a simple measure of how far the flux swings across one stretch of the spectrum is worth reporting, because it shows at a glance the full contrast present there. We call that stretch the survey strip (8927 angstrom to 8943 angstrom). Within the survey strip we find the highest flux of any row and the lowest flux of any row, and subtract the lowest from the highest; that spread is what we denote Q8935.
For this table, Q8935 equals 1.58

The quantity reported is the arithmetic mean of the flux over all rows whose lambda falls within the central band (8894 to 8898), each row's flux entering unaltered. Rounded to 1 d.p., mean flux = 9.7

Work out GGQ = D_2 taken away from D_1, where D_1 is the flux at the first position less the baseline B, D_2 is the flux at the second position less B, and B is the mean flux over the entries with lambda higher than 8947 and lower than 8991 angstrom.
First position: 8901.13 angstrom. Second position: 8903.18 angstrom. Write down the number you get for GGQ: 0.8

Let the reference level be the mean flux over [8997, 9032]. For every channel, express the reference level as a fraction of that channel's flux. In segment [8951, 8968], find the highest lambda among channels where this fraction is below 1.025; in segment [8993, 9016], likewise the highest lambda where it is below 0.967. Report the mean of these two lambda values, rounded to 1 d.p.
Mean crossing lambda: 8989.7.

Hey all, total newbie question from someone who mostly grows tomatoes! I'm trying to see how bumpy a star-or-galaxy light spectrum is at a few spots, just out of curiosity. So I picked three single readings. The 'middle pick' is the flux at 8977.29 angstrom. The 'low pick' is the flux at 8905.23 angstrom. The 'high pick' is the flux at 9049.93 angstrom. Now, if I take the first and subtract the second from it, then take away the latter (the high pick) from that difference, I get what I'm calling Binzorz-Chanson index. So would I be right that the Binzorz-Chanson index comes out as -12.6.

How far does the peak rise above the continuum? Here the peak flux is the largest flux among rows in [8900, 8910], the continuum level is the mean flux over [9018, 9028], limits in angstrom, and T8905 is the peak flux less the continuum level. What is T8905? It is 2.6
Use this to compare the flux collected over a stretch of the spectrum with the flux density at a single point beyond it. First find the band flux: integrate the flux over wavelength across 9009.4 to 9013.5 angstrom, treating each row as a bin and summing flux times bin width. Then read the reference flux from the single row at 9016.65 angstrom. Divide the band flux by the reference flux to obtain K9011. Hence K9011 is 4.2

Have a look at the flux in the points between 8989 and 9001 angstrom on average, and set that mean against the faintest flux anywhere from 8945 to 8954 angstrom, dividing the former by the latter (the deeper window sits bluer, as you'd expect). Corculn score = 1.10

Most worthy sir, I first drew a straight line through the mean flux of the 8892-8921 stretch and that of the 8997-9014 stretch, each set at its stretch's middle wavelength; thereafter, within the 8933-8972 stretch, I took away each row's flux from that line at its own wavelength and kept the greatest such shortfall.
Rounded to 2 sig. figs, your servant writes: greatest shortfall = 1.3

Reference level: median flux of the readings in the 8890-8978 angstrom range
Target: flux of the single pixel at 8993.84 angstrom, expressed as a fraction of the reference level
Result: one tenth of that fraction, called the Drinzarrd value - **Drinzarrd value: 0.1052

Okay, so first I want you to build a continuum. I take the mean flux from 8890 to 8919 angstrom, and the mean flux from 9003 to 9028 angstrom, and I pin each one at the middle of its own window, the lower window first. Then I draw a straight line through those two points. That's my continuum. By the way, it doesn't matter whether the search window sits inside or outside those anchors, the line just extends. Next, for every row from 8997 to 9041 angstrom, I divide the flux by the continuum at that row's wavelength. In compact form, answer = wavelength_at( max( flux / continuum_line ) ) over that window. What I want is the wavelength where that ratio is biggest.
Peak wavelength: 9002.12 angstrom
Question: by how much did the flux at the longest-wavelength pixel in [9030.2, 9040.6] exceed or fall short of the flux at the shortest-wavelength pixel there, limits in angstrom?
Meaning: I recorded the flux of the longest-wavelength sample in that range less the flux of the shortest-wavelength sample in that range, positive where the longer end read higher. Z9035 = -0.90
